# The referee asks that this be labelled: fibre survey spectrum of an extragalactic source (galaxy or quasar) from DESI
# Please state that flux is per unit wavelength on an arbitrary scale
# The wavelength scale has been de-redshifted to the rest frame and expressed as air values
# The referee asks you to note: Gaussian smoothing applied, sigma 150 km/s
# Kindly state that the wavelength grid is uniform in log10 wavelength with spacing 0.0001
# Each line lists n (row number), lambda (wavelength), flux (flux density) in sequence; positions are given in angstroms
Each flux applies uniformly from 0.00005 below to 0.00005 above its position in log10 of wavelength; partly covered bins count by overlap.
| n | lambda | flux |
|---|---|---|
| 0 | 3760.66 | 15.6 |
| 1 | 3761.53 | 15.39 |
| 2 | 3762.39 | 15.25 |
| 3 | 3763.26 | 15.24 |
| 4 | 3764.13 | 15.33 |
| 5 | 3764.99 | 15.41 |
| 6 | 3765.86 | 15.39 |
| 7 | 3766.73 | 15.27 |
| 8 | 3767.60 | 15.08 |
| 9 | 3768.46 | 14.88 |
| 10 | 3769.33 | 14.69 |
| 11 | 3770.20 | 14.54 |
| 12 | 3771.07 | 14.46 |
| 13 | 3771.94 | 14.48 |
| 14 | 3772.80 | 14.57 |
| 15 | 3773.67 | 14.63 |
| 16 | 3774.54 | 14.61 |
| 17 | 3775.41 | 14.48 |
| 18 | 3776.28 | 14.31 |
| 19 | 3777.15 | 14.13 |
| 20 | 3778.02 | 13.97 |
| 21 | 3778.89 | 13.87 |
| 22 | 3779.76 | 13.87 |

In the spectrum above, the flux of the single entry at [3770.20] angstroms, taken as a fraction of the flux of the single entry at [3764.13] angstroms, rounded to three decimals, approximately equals 0.948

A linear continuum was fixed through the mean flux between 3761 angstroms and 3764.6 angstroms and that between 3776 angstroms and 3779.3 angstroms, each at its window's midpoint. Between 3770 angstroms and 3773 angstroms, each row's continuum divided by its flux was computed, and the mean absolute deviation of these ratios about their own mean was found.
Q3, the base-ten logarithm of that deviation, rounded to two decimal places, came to -2.23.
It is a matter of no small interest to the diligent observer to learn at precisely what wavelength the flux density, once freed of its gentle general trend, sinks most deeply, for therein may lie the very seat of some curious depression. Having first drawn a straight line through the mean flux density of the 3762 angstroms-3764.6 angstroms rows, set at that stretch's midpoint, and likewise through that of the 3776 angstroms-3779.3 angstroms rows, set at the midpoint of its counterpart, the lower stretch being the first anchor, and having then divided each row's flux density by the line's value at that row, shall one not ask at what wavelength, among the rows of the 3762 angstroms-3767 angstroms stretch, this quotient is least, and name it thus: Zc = 3762.39 angstroms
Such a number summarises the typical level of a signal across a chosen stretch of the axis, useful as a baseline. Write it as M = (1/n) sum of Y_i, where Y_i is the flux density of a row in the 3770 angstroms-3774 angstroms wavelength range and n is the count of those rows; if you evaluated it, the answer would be 14.5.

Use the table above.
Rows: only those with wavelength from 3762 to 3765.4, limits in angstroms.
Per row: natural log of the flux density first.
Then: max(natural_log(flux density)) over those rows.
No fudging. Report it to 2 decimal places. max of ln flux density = 2.74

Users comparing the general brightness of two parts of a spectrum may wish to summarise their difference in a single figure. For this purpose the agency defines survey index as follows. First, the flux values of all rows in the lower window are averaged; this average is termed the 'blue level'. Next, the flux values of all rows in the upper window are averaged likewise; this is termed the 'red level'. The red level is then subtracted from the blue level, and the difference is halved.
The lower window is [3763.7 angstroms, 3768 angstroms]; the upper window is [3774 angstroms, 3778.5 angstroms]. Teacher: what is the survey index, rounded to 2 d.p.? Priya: 0.50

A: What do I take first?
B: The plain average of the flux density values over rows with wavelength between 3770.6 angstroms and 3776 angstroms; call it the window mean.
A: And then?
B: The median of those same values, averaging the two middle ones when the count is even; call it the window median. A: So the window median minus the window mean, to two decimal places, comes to -0.01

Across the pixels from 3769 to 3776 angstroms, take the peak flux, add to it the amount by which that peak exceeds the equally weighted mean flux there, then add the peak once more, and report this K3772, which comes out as 29.5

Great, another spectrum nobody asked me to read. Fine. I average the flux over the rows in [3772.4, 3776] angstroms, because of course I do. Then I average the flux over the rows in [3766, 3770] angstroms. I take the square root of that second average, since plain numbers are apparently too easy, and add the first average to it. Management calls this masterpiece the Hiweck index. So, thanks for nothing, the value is 18.4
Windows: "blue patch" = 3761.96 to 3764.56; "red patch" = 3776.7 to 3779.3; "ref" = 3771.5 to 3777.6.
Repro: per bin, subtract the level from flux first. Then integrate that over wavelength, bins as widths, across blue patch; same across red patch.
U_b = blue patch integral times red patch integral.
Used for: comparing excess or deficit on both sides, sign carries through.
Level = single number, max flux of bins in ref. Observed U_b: -2.8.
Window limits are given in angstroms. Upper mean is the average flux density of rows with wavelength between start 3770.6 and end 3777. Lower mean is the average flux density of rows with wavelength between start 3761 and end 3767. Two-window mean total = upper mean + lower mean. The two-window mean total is 29.8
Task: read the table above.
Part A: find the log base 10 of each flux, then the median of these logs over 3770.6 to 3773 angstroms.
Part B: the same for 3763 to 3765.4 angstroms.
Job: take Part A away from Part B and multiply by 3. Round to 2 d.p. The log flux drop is 0.07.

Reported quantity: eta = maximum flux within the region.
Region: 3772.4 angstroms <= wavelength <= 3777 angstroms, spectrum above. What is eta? 14.63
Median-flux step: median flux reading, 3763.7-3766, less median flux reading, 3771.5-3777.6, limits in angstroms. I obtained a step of 0.91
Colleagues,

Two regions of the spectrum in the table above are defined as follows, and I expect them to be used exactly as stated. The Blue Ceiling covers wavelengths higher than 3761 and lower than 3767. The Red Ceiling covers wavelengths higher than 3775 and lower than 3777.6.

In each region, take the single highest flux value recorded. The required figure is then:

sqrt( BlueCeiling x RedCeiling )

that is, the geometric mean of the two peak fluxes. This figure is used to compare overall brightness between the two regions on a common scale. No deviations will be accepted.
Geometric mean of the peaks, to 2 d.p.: 14.94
